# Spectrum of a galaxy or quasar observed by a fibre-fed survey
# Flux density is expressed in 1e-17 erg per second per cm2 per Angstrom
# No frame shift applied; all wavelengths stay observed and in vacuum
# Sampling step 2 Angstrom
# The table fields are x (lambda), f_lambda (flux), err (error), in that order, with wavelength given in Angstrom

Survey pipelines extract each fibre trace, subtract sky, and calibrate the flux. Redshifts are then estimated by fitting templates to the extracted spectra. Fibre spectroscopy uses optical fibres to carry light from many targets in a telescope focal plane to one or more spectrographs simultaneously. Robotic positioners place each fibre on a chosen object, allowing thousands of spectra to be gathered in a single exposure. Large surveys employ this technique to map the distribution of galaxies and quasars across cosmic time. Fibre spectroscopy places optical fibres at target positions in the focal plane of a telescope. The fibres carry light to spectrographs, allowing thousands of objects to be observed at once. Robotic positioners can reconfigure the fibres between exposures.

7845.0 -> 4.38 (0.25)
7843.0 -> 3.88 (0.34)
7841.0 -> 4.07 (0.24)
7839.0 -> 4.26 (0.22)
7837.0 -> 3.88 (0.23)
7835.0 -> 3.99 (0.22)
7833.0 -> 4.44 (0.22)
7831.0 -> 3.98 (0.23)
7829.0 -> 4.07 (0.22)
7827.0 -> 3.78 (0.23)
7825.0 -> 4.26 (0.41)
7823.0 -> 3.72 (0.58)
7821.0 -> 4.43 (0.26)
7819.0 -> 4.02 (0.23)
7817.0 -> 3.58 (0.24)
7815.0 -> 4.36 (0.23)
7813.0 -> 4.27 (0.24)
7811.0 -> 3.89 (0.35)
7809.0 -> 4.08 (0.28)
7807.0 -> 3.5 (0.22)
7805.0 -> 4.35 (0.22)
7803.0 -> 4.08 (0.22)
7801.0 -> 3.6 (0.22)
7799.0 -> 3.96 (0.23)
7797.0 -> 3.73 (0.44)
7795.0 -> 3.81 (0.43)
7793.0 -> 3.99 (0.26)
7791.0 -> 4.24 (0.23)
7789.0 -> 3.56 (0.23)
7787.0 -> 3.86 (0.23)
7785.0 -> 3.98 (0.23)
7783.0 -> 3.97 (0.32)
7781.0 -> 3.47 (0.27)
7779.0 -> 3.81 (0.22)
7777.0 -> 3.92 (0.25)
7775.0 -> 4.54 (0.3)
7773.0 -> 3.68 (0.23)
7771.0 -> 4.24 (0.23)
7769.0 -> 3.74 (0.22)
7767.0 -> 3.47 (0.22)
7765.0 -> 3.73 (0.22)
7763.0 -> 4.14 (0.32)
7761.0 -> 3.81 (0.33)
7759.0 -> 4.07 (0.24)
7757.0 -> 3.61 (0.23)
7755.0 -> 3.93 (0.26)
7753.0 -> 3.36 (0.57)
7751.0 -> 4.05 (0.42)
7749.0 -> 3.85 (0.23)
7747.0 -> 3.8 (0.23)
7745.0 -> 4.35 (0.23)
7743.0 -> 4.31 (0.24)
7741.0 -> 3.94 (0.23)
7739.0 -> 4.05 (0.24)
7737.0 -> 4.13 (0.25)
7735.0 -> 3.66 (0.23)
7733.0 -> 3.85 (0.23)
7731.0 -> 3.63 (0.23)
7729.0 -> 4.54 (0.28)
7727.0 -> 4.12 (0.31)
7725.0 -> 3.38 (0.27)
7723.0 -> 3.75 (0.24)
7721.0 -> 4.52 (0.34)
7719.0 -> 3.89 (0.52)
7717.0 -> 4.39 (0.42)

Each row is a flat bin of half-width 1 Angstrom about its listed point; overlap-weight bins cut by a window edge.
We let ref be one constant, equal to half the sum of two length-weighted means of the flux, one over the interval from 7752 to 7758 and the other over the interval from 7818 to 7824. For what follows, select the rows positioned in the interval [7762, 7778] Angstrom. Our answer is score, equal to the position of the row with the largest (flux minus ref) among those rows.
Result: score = 7775.0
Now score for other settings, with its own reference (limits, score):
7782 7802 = 7791.0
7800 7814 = 7805.0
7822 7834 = 7833.0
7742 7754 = 7745.0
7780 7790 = 7785.0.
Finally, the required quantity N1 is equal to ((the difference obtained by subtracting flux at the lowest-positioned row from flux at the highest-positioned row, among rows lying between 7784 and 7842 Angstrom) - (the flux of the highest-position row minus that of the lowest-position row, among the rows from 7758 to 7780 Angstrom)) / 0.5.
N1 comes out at 0.7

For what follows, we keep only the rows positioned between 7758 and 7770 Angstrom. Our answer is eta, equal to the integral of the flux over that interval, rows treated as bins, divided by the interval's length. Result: 3.83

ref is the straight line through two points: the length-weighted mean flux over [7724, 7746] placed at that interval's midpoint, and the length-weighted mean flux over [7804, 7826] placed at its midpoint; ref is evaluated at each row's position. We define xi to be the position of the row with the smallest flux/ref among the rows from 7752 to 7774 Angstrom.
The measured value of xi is 7753.0 Angstrom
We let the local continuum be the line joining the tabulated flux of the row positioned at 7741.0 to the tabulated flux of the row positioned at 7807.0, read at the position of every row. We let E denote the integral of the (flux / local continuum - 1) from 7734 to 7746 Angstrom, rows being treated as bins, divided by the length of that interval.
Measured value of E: 0.03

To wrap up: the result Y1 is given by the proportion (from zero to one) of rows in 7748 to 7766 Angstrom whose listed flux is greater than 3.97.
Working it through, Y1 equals 0.33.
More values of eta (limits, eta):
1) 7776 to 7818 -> 3.91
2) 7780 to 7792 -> 3.85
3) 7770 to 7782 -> 3.94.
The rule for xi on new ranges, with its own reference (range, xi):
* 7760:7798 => 7781.0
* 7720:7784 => 7753.0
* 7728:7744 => 7731.0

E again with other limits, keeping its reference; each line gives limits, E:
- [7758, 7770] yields 0.01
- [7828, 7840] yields 0.24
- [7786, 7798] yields 0.07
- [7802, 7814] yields 0.15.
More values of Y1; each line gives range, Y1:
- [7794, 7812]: 0.33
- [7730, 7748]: 0.44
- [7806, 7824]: 0.56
